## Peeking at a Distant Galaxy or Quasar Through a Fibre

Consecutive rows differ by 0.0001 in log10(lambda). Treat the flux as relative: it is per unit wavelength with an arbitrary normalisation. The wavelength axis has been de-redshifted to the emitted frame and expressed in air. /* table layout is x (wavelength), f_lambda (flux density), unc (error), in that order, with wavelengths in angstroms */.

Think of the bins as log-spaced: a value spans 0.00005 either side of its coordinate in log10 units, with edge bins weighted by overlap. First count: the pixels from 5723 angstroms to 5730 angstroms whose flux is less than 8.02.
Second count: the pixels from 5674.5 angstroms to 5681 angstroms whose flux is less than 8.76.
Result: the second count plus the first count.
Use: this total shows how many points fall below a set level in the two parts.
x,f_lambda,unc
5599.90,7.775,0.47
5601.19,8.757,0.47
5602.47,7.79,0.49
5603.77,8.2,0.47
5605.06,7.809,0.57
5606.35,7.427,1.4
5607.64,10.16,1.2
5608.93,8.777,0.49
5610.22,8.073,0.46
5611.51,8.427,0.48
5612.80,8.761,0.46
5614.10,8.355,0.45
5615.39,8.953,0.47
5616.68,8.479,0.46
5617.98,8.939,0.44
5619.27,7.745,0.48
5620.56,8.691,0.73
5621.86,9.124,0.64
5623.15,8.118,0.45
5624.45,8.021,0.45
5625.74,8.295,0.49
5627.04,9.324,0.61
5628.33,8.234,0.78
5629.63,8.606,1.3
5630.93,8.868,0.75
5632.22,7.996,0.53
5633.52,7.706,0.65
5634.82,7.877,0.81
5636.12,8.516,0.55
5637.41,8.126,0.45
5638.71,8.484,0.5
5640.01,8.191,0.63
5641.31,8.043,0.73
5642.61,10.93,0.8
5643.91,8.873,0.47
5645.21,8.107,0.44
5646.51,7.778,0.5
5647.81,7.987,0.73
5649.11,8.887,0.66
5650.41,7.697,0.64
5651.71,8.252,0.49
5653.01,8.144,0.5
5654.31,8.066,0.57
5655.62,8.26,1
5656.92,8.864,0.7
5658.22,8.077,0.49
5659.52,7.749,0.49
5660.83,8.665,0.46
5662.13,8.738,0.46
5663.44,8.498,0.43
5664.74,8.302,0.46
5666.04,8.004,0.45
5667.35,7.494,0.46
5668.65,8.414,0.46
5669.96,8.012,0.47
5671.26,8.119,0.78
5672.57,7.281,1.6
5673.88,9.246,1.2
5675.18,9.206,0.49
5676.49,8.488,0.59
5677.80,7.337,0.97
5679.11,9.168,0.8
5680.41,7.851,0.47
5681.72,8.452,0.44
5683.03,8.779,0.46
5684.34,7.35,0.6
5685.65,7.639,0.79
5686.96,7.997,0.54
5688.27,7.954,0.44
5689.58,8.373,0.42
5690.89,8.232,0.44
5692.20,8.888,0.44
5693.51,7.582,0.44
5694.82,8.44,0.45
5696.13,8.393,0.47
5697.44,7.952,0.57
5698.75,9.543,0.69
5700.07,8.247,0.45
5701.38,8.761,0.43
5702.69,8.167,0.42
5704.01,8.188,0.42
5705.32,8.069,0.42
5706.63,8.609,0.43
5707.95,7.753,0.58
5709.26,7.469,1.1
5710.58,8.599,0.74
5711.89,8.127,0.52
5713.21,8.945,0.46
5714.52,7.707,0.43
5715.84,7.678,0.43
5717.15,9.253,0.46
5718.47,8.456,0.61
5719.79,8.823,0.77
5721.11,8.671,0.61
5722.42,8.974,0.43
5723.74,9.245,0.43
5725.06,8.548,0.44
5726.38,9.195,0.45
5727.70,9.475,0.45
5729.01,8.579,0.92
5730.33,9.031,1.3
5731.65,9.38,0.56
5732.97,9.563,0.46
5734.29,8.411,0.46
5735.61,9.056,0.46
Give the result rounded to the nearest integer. 3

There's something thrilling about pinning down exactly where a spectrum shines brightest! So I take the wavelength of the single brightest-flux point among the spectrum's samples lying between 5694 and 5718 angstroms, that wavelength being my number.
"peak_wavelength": 5698.75 angstroms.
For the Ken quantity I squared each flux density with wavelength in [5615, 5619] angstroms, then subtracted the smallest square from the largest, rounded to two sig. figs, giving 8.3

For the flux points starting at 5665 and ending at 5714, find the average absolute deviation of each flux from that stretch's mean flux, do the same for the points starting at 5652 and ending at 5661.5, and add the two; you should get 0.74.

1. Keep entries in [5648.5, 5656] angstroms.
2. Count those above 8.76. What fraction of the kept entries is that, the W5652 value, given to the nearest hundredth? 0.17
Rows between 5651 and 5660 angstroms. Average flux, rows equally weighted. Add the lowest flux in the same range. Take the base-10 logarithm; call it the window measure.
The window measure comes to 1.20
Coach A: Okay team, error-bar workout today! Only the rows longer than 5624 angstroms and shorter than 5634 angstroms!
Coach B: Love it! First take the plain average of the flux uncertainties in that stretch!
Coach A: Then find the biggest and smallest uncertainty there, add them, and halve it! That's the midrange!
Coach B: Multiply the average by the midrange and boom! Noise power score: 0.61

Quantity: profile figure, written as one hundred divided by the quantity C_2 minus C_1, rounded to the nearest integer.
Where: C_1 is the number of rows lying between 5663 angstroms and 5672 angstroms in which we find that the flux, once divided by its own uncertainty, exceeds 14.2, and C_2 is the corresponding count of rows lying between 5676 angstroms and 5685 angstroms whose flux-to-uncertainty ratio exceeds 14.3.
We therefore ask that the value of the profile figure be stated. -50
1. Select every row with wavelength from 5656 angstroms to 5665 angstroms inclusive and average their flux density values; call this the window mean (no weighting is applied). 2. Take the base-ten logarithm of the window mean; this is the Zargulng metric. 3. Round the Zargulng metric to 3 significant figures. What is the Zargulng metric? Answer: 0.925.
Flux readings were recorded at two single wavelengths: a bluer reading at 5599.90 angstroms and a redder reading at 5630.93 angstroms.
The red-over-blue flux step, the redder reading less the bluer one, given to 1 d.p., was 1.1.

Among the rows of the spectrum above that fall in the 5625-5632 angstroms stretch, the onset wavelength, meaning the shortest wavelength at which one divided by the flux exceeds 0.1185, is 5625.74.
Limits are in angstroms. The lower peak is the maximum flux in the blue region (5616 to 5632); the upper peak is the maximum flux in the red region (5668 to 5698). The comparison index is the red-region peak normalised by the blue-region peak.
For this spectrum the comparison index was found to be 0.99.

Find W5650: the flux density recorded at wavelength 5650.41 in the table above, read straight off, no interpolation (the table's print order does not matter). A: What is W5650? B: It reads 7.697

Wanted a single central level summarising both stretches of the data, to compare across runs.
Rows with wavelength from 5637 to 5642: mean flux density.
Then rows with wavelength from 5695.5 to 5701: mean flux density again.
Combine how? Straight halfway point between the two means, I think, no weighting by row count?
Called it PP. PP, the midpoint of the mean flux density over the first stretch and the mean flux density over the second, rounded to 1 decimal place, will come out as 8.4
